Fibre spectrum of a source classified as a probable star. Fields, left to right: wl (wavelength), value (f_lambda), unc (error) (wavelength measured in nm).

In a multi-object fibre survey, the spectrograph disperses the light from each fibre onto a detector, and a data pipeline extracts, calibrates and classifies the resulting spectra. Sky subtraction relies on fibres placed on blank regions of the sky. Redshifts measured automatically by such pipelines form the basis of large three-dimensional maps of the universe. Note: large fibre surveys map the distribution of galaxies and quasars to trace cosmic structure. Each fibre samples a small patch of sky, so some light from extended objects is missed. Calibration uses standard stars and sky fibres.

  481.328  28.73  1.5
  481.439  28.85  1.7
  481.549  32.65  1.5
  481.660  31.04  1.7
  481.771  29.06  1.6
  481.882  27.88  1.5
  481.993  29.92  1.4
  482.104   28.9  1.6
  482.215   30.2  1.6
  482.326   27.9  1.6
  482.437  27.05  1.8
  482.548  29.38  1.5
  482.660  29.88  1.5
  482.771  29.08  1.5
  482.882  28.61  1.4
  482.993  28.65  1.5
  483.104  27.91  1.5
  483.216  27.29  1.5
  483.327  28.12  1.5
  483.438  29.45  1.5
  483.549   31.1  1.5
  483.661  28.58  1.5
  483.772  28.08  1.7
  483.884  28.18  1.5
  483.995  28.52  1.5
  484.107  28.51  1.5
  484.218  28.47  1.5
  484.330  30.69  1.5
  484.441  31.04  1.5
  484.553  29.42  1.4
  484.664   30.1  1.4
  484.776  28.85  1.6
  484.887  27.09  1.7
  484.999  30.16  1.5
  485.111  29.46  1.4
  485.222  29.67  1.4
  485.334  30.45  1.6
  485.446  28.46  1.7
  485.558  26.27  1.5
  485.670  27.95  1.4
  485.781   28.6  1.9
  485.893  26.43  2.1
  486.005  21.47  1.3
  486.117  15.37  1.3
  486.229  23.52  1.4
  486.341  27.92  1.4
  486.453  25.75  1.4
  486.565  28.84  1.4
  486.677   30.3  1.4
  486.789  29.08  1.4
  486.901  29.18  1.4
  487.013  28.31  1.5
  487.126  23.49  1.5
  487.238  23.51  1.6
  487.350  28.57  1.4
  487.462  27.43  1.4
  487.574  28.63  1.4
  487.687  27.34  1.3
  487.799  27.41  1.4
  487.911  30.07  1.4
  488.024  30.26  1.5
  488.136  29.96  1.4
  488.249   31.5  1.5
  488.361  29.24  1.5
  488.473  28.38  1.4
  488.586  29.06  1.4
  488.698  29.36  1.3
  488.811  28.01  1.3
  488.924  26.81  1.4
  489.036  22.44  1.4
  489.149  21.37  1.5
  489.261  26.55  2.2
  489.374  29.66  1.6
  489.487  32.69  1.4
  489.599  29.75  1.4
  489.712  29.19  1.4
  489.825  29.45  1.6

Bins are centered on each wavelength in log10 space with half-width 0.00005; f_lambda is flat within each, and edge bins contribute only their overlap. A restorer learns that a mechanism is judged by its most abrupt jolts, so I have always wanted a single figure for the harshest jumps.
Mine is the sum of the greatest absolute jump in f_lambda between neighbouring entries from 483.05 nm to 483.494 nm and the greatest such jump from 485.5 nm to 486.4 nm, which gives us 9.5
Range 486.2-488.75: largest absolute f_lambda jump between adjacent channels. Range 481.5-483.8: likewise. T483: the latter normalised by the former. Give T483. 0.498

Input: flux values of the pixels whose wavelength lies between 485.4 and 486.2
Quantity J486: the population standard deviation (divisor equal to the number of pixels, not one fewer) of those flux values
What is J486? 4.5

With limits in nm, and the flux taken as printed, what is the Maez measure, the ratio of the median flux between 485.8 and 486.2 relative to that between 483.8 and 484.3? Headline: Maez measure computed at 0.754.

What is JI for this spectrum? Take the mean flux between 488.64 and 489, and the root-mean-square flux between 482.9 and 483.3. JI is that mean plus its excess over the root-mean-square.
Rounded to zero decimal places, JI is 28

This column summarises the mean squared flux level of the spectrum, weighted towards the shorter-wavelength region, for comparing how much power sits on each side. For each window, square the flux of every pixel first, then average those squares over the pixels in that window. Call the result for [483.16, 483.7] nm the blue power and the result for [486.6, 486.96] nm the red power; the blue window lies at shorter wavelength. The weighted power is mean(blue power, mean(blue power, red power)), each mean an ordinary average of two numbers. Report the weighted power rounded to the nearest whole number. 846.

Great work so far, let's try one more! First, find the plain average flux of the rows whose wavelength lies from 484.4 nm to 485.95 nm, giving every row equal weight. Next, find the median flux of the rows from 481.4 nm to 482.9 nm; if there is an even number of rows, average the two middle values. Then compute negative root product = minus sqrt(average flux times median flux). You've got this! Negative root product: -29.0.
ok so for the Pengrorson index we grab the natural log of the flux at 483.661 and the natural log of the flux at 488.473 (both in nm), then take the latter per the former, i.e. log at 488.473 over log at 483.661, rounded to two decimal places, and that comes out 1.00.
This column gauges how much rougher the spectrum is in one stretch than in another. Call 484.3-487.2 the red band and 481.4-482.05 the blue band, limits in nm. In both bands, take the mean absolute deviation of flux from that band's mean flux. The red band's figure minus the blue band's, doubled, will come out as 2.2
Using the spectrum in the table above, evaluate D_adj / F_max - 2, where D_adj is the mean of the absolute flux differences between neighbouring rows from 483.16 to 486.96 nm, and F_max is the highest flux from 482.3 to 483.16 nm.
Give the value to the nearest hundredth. -1.94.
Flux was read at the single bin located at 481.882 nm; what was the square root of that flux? 5.28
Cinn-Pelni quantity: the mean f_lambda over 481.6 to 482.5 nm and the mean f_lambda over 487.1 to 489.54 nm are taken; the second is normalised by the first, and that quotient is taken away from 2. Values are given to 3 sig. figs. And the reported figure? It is 1.04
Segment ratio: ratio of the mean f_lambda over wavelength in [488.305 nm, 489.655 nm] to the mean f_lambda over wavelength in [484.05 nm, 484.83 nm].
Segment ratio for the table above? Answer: 0.94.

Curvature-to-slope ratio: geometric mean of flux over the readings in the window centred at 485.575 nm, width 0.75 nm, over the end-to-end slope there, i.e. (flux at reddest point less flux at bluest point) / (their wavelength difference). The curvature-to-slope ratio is -6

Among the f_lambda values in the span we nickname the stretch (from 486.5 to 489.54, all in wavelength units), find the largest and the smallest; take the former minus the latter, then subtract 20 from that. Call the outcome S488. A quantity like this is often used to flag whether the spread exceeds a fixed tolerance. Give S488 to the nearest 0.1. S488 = -8.7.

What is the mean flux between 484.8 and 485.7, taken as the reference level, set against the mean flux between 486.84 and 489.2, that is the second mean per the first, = 0.963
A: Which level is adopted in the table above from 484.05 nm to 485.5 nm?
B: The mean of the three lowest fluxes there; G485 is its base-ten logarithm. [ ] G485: 1.45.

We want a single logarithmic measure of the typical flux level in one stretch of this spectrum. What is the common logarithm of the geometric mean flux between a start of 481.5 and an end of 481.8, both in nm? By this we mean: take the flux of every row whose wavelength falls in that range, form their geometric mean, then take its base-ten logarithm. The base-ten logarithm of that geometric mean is 1.49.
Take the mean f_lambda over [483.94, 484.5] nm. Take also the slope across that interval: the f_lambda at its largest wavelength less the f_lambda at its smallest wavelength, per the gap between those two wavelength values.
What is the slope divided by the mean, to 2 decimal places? 0.19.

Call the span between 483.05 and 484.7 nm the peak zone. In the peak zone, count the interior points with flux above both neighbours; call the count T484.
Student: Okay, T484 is 3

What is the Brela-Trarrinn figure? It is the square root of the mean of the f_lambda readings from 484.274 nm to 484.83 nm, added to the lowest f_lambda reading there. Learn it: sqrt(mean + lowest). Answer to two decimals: 7.67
